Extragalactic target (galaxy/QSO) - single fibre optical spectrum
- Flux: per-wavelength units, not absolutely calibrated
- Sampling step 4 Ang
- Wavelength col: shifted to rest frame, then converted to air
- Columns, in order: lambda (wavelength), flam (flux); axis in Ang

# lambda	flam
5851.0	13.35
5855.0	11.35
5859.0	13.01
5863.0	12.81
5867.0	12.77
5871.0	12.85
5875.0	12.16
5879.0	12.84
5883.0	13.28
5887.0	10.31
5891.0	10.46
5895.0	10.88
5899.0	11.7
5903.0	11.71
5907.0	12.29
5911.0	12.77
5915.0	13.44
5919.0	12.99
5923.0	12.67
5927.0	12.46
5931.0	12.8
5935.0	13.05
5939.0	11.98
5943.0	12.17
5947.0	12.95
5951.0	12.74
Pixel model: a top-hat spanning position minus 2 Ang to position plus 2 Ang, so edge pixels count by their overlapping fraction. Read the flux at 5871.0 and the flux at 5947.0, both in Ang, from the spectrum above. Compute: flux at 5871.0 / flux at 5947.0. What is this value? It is 0.99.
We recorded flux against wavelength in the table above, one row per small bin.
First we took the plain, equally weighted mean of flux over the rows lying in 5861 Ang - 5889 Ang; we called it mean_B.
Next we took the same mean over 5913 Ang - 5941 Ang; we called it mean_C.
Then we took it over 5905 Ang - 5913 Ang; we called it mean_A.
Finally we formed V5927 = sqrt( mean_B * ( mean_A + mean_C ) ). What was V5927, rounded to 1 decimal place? 17.7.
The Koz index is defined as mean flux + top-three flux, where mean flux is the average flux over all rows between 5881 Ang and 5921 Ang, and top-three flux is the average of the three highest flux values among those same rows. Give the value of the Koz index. 25.22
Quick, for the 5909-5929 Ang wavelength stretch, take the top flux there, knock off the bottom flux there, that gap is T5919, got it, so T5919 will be 0.98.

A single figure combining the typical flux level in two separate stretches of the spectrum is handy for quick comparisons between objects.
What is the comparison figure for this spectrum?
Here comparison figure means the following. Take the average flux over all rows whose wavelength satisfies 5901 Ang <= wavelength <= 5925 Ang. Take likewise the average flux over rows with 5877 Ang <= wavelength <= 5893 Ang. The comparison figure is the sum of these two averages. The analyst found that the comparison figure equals 24.4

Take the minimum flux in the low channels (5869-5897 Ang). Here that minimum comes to 10.31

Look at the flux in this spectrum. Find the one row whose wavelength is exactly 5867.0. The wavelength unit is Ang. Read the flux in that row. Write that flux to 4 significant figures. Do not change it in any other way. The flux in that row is 12.77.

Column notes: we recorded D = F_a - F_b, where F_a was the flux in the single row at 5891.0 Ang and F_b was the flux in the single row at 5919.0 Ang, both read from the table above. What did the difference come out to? -2.5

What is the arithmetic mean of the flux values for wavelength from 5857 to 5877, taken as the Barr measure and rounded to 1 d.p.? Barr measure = 12.7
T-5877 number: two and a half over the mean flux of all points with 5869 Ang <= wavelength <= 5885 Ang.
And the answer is 0.1956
